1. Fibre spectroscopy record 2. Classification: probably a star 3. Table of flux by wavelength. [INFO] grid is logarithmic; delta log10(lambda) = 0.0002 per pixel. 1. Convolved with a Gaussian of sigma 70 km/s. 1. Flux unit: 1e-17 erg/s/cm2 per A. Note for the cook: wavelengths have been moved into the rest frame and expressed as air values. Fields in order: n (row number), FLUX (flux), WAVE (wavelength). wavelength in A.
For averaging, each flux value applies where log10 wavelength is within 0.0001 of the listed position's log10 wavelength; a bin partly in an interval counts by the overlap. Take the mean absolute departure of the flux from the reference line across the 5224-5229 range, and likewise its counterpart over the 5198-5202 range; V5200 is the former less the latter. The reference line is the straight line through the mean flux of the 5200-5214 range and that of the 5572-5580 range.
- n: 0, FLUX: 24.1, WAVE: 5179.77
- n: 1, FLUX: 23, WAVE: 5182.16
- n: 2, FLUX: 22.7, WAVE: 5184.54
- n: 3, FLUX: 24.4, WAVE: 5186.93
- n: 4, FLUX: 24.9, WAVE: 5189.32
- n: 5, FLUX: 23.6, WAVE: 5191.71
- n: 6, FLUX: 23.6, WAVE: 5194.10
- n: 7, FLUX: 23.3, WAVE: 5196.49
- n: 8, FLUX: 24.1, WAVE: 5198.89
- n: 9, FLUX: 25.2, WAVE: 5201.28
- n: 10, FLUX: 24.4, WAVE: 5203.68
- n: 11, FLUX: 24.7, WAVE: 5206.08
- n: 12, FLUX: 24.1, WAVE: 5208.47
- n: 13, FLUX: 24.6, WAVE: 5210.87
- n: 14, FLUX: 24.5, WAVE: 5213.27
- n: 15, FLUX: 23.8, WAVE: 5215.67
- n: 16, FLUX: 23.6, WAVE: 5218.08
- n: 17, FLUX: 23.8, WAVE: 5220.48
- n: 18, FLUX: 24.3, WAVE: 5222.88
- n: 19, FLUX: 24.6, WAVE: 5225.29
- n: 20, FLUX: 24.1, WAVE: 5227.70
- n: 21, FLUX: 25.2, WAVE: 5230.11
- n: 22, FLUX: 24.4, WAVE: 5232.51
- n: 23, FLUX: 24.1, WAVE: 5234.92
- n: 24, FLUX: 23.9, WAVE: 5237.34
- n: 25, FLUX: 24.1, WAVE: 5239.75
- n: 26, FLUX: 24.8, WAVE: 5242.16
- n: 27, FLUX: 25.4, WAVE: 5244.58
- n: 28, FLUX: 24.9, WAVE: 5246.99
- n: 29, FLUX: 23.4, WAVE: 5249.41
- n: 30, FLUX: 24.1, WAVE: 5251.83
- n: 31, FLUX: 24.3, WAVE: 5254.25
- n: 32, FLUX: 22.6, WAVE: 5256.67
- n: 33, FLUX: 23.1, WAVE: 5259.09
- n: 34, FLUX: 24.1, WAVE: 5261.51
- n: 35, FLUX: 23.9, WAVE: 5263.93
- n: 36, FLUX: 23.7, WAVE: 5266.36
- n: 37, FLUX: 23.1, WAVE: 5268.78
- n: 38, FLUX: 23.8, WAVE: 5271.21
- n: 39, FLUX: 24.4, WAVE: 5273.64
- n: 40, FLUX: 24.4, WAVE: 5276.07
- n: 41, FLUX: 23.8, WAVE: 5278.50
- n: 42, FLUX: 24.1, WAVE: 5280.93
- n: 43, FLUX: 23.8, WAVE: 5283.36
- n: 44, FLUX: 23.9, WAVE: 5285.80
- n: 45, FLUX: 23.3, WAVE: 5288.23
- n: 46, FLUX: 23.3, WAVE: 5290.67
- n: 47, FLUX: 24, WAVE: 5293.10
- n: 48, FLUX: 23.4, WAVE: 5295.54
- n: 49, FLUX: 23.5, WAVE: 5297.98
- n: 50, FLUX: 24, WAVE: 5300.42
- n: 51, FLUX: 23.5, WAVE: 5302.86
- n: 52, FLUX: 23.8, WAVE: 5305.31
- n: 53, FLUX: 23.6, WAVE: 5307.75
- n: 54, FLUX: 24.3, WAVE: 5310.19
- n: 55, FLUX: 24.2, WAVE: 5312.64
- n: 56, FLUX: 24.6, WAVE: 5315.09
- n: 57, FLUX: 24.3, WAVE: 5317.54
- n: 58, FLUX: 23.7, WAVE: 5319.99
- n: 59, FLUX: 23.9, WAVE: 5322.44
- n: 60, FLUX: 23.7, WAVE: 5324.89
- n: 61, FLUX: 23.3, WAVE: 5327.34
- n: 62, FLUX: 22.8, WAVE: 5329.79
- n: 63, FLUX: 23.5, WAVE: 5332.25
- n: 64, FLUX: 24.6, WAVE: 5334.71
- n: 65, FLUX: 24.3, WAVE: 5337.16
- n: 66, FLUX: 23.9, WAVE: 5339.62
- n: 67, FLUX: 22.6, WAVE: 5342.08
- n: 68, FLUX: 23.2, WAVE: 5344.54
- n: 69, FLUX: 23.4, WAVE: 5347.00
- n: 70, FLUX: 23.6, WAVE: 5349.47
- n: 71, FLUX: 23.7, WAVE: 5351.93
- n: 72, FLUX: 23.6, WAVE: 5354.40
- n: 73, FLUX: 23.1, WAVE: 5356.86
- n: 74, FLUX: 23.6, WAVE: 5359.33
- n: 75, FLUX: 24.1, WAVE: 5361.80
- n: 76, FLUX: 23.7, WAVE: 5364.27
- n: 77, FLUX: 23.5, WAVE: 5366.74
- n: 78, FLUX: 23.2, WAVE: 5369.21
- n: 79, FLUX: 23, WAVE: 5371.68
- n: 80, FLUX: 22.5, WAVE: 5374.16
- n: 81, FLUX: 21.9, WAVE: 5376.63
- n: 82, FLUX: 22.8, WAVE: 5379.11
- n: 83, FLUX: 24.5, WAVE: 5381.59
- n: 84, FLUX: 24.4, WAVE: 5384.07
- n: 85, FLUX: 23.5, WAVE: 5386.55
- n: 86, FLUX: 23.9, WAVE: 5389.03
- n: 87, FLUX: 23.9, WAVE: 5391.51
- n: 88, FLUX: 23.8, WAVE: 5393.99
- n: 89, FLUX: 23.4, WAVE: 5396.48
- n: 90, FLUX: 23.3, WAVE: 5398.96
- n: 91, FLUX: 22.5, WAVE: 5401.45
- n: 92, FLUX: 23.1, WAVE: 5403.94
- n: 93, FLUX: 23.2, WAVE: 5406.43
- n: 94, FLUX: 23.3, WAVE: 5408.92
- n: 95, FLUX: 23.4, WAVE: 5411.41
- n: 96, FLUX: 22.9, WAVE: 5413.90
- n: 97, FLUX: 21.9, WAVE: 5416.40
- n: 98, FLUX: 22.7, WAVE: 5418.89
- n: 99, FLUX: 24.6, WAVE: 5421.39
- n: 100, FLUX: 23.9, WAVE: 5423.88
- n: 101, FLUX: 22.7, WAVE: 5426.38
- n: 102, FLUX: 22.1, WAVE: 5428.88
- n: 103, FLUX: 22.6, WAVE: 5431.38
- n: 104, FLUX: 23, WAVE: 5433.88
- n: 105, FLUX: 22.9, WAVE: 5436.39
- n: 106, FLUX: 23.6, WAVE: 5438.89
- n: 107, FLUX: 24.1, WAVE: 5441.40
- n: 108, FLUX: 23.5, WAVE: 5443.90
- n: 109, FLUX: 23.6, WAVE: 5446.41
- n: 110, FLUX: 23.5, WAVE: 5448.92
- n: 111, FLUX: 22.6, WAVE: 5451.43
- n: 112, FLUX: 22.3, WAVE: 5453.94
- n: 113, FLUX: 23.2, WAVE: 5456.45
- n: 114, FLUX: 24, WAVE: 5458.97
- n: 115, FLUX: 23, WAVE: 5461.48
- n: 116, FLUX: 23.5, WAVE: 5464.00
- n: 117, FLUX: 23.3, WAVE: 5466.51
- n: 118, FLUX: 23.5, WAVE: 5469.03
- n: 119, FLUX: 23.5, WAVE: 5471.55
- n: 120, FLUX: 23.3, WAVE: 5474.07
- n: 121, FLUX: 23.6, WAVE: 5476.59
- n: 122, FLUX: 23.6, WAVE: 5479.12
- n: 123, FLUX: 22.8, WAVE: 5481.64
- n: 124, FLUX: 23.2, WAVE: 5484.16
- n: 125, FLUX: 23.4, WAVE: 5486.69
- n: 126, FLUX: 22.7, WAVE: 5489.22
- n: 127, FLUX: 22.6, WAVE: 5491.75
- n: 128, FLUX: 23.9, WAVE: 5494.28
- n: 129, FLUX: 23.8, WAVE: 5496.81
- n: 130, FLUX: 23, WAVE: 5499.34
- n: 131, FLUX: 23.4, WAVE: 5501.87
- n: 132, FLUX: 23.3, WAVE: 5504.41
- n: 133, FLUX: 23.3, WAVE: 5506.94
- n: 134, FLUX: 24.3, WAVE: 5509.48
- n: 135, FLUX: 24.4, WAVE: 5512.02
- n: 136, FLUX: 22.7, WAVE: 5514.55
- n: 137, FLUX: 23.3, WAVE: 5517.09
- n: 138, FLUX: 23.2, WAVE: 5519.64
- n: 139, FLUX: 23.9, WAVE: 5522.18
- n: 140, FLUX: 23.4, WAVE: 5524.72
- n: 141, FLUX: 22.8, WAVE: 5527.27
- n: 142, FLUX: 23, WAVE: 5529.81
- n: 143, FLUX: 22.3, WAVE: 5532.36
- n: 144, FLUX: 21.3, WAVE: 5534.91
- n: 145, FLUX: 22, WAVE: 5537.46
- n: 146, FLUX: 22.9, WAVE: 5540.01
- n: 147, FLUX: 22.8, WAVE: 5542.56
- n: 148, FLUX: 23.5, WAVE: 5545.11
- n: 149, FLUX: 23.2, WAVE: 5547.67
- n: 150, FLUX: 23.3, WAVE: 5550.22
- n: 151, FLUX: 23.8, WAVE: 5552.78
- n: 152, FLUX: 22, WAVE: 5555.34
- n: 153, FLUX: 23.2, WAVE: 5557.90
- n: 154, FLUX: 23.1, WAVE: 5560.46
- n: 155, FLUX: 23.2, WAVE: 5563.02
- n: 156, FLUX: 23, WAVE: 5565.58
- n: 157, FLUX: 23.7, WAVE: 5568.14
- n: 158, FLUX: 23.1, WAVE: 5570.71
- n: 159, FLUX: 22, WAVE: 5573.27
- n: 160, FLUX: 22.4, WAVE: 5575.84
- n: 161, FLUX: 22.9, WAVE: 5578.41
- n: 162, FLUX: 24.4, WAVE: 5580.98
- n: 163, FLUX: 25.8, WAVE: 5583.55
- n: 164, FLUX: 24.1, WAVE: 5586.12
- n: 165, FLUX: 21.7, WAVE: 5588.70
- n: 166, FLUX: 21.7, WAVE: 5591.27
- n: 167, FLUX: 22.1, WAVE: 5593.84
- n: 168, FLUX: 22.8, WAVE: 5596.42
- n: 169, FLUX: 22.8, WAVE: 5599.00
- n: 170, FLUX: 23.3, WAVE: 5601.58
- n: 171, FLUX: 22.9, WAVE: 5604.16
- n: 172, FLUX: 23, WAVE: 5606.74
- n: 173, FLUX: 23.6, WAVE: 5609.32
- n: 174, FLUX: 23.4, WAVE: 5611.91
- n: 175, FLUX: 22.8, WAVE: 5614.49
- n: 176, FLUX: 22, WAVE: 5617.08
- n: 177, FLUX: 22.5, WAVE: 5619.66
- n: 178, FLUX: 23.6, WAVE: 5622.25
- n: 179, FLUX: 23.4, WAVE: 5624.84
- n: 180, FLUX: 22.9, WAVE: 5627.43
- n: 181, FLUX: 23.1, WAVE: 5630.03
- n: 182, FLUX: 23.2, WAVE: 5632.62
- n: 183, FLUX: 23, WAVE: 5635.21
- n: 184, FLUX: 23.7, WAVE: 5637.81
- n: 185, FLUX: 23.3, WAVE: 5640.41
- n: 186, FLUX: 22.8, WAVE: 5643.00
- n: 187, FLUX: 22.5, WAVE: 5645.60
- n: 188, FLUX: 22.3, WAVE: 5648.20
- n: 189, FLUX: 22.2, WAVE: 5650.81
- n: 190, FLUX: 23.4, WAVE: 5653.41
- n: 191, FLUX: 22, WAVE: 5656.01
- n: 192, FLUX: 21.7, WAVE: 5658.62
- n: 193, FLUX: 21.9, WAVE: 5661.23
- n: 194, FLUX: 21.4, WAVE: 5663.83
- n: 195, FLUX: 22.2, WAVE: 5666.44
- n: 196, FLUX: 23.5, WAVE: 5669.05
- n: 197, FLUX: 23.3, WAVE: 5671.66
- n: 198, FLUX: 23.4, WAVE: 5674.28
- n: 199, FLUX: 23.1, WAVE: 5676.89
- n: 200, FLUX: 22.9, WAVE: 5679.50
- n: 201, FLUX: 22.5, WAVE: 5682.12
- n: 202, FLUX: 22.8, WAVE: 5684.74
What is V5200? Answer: -0.31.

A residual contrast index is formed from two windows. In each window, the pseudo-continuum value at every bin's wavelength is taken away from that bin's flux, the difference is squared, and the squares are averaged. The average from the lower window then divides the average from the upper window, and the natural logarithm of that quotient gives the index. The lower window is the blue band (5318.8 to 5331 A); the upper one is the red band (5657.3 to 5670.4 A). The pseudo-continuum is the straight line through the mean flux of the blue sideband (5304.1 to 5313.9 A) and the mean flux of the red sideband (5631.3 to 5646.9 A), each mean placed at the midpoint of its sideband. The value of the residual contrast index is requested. 1.3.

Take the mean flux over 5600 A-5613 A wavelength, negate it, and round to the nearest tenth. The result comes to -23.2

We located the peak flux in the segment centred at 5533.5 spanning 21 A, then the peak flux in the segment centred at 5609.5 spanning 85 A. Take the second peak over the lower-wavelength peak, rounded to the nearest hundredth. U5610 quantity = 1.10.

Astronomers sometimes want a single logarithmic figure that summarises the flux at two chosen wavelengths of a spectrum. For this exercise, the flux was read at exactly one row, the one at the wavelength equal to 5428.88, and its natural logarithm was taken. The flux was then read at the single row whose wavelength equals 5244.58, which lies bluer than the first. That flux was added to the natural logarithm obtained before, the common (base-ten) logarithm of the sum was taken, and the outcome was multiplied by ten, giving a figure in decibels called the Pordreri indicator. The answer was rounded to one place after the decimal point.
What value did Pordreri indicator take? 14.5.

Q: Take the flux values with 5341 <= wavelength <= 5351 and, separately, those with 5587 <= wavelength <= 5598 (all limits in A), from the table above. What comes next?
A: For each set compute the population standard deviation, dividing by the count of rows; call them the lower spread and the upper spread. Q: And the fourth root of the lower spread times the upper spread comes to 0.64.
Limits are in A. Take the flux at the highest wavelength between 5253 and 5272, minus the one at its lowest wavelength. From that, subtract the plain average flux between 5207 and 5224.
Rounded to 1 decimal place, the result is -24.6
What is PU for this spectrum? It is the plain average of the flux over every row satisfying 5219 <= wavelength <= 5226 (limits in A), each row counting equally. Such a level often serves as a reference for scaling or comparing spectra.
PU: 24.2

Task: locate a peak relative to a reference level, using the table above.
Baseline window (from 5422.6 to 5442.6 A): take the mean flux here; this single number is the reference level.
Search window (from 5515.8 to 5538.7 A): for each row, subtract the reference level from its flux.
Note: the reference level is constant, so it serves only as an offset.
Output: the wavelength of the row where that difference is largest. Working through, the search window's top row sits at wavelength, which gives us 5522.18 A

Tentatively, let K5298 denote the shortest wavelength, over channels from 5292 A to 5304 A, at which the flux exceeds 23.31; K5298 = 5293.10 A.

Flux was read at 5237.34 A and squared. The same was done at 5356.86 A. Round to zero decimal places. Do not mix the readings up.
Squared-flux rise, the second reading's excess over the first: -38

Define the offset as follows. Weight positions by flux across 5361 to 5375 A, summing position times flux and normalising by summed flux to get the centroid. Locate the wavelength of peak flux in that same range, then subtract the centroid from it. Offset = -6.1 A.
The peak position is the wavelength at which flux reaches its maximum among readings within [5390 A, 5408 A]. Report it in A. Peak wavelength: 5391.51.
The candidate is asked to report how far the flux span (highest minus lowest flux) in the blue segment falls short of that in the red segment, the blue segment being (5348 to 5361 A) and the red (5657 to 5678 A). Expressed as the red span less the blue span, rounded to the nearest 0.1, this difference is 1.5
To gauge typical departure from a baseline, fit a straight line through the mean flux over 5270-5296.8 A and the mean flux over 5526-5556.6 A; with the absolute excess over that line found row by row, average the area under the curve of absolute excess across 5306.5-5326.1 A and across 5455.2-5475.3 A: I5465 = 7.4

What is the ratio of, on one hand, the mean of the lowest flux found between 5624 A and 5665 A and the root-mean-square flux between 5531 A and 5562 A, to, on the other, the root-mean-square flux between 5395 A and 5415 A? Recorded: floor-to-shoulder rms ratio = 0.955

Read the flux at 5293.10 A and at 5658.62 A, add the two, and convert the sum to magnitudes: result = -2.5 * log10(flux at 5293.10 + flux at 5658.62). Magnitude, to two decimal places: -4.15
